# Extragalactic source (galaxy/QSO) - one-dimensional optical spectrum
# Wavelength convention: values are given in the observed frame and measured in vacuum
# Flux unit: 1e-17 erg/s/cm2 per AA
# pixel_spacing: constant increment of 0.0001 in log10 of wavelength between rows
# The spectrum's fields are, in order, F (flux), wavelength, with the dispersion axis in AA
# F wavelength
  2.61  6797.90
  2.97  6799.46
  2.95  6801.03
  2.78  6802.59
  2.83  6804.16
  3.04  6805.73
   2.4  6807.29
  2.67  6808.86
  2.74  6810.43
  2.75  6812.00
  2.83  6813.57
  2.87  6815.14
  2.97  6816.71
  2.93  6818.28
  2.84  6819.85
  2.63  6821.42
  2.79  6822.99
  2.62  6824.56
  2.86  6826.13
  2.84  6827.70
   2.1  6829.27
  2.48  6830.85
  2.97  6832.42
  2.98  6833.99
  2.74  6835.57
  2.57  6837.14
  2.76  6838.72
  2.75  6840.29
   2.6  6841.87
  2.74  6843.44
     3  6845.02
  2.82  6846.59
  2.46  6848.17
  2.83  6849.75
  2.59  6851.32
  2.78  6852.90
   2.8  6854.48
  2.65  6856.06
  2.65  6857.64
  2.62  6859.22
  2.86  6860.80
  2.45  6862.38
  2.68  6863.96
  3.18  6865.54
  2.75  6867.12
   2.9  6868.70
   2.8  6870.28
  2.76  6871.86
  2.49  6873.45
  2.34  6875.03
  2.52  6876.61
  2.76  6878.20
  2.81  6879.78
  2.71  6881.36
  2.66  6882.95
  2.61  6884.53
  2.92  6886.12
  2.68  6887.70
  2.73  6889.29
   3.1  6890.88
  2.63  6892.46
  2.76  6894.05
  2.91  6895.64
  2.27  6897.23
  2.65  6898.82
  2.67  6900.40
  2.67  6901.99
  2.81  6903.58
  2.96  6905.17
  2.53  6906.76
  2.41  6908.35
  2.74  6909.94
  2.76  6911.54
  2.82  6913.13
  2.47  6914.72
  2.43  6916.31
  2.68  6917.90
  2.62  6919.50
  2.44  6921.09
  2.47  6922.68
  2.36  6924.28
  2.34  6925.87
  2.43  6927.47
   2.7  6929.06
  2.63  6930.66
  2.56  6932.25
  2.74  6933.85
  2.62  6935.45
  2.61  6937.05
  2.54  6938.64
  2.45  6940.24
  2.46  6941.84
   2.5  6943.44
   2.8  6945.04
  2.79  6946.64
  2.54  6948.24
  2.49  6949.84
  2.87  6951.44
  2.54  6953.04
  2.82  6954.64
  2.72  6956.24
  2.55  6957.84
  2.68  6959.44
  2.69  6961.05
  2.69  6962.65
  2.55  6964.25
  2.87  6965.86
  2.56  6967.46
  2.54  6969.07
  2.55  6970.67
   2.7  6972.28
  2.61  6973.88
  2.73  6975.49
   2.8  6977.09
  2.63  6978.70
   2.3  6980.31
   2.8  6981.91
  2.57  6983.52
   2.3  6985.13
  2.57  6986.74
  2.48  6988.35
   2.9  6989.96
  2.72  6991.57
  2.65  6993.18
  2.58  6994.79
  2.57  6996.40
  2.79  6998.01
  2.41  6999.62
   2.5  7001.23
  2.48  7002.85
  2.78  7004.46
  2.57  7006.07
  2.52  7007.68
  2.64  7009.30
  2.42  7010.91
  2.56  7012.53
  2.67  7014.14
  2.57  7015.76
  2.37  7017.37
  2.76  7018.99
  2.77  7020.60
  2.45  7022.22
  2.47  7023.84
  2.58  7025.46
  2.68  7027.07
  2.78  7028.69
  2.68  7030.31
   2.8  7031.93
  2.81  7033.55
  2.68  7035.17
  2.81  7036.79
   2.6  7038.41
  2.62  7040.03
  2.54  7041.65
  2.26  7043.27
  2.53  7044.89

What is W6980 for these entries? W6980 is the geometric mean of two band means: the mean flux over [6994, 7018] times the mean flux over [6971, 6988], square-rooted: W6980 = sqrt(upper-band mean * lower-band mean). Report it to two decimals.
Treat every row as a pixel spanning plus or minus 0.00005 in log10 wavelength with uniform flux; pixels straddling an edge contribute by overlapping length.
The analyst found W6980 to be 2.58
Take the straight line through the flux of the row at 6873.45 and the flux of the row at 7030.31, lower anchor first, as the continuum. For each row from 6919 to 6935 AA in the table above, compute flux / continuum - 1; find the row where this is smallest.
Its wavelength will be 6925.87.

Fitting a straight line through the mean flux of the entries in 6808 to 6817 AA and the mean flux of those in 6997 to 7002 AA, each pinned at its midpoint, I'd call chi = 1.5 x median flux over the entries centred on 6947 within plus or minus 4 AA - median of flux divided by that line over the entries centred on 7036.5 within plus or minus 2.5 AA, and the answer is 2.75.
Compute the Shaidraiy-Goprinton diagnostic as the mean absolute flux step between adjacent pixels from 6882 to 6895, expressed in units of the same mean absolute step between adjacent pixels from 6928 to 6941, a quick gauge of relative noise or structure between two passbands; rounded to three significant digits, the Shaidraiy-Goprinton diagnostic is 2.66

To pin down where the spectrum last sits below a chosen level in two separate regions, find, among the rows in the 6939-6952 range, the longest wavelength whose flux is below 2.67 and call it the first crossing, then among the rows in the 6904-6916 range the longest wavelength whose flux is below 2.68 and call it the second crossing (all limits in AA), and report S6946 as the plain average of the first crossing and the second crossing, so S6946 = 6932.3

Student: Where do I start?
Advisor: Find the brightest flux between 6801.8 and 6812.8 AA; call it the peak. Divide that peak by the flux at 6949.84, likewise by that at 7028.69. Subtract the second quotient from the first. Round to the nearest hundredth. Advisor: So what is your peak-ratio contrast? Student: 0.13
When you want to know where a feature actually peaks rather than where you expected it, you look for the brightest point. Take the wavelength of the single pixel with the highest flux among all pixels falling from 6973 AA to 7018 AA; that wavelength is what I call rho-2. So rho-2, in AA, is 6989.96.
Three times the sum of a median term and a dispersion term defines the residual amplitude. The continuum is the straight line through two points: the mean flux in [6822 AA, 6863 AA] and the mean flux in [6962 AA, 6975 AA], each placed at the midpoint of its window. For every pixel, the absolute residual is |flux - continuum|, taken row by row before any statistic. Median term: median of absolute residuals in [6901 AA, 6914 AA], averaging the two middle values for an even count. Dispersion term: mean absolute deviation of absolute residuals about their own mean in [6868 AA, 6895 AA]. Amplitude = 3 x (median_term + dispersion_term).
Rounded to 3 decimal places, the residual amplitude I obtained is 0.693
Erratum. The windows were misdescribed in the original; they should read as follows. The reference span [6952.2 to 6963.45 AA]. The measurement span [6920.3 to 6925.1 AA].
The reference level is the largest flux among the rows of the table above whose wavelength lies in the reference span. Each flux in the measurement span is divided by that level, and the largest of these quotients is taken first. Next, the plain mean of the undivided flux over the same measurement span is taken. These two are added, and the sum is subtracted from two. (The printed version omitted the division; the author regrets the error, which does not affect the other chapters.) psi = -1.30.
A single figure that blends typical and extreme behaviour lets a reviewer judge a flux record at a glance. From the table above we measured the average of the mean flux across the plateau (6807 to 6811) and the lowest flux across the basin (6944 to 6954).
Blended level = 2.55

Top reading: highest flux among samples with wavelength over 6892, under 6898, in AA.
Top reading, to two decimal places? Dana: 2.91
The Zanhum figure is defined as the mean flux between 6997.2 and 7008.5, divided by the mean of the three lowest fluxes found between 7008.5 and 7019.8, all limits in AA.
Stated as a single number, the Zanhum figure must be 1.05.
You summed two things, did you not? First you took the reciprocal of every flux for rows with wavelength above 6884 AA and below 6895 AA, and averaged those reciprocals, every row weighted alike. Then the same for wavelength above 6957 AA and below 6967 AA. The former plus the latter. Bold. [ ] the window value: 0.736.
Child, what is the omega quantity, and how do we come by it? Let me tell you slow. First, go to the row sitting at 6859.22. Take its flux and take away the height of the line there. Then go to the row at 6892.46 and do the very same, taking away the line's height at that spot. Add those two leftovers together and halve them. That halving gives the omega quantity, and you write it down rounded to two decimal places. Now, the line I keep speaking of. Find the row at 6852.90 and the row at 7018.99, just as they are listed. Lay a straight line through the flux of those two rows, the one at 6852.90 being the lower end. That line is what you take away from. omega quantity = -0.15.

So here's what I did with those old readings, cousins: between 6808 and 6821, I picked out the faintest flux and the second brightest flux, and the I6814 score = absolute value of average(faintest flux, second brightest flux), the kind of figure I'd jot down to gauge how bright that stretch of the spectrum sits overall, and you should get 2.80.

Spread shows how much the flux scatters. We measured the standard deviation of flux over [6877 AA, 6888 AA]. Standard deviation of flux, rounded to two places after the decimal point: 0.10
